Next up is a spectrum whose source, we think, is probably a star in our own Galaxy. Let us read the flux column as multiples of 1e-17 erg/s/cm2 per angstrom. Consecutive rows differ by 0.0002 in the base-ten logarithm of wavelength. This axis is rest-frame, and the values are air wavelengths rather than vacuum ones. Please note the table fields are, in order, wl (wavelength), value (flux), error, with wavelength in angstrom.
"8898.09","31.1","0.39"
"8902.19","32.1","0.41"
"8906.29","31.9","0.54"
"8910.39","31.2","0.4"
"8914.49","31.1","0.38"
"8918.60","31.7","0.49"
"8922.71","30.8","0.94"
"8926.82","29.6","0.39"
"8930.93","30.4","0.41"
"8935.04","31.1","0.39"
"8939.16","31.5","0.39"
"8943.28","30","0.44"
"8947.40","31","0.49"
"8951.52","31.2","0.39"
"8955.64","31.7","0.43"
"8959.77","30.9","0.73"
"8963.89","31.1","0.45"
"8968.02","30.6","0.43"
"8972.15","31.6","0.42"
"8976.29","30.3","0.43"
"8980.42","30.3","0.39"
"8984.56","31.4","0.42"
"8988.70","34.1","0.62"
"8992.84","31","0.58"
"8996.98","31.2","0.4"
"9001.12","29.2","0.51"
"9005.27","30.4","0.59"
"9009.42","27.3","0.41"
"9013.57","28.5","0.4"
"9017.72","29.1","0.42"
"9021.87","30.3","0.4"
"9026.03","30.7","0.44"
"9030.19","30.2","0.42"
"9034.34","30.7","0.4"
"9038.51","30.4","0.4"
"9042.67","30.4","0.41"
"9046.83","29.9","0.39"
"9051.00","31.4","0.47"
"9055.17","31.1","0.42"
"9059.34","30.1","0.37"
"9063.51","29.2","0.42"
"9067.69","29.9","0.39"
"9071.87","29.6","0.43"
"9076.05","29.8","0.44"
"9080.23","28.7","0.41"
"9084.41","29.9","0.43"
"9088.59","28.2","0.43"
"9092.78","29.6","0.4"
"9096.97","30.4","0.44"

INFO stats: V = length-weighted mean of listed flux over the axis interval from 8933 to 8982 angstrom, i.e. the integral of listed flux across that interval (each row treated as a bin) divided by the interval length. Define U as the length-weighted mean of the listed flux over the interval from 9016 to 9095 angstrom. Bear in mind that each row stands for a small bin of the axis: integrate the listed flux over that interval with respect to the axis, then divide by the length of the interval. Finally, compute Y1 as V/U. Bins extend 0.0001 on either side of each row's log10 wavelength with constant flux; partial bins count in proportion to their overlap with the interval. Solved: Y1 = 1.03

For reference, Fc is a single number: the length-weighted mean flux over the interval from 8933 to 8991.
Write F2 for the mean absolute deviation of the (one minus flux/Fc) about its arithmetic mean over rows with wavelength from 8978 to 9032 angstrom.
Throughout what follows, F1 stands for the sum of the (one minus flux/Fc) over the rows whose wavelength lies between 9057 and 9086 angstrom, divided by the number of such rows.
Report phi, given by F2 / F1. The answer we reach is 0.7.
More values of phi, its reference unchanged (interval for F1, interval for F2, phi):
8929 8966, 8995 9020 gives 4.9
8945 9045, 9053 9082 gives 0.8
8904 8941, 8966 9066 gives 5.1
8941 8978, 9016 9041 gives 1.5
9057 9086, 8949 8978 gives 0.2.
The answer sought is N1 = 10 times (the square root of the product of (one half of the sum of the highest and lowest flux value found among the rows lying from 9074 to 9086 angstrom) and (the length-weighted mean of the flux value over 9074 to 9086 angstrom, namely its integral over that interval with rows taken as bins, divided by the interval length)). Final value 294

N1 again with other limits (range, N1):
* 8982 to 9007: 314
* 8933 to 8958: 310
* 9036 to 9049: 302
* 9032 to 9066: 303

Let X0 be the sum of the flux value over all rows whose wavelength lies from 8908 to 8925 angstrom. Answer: 125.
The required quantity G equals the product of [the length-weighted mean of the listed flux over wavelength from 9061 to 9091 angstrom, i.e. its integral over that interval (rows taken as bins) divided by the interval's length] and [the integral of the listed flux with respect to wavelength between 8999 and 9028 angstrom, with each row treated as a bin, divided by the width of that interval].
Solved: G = 861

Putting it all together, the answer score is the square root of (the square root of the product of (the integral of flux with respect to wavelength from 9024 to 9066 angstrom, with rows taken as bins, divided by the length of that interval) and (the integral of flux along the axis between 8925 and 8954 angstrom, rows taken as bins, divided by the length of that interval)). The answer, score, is 5.53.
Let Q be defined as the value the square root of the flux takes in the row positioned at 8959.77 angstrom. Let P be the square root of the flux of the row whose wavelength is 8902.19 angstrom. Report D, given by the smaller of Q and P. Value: 5.56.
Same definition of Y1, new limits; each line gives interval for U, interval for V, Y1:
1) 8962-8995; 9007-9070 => 0.96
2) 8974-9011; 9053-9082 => 0.97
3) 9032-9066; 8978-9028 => 1.00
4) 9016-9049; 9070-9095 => 0.97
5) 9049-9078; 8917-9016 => 1.02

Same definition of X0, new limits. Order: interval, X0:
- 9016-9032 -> 120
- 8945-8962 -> 125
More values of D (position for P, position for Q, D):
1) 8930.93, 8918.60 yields 5.51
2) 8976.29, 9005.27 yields 5.50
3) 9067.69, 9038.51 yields 5.47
